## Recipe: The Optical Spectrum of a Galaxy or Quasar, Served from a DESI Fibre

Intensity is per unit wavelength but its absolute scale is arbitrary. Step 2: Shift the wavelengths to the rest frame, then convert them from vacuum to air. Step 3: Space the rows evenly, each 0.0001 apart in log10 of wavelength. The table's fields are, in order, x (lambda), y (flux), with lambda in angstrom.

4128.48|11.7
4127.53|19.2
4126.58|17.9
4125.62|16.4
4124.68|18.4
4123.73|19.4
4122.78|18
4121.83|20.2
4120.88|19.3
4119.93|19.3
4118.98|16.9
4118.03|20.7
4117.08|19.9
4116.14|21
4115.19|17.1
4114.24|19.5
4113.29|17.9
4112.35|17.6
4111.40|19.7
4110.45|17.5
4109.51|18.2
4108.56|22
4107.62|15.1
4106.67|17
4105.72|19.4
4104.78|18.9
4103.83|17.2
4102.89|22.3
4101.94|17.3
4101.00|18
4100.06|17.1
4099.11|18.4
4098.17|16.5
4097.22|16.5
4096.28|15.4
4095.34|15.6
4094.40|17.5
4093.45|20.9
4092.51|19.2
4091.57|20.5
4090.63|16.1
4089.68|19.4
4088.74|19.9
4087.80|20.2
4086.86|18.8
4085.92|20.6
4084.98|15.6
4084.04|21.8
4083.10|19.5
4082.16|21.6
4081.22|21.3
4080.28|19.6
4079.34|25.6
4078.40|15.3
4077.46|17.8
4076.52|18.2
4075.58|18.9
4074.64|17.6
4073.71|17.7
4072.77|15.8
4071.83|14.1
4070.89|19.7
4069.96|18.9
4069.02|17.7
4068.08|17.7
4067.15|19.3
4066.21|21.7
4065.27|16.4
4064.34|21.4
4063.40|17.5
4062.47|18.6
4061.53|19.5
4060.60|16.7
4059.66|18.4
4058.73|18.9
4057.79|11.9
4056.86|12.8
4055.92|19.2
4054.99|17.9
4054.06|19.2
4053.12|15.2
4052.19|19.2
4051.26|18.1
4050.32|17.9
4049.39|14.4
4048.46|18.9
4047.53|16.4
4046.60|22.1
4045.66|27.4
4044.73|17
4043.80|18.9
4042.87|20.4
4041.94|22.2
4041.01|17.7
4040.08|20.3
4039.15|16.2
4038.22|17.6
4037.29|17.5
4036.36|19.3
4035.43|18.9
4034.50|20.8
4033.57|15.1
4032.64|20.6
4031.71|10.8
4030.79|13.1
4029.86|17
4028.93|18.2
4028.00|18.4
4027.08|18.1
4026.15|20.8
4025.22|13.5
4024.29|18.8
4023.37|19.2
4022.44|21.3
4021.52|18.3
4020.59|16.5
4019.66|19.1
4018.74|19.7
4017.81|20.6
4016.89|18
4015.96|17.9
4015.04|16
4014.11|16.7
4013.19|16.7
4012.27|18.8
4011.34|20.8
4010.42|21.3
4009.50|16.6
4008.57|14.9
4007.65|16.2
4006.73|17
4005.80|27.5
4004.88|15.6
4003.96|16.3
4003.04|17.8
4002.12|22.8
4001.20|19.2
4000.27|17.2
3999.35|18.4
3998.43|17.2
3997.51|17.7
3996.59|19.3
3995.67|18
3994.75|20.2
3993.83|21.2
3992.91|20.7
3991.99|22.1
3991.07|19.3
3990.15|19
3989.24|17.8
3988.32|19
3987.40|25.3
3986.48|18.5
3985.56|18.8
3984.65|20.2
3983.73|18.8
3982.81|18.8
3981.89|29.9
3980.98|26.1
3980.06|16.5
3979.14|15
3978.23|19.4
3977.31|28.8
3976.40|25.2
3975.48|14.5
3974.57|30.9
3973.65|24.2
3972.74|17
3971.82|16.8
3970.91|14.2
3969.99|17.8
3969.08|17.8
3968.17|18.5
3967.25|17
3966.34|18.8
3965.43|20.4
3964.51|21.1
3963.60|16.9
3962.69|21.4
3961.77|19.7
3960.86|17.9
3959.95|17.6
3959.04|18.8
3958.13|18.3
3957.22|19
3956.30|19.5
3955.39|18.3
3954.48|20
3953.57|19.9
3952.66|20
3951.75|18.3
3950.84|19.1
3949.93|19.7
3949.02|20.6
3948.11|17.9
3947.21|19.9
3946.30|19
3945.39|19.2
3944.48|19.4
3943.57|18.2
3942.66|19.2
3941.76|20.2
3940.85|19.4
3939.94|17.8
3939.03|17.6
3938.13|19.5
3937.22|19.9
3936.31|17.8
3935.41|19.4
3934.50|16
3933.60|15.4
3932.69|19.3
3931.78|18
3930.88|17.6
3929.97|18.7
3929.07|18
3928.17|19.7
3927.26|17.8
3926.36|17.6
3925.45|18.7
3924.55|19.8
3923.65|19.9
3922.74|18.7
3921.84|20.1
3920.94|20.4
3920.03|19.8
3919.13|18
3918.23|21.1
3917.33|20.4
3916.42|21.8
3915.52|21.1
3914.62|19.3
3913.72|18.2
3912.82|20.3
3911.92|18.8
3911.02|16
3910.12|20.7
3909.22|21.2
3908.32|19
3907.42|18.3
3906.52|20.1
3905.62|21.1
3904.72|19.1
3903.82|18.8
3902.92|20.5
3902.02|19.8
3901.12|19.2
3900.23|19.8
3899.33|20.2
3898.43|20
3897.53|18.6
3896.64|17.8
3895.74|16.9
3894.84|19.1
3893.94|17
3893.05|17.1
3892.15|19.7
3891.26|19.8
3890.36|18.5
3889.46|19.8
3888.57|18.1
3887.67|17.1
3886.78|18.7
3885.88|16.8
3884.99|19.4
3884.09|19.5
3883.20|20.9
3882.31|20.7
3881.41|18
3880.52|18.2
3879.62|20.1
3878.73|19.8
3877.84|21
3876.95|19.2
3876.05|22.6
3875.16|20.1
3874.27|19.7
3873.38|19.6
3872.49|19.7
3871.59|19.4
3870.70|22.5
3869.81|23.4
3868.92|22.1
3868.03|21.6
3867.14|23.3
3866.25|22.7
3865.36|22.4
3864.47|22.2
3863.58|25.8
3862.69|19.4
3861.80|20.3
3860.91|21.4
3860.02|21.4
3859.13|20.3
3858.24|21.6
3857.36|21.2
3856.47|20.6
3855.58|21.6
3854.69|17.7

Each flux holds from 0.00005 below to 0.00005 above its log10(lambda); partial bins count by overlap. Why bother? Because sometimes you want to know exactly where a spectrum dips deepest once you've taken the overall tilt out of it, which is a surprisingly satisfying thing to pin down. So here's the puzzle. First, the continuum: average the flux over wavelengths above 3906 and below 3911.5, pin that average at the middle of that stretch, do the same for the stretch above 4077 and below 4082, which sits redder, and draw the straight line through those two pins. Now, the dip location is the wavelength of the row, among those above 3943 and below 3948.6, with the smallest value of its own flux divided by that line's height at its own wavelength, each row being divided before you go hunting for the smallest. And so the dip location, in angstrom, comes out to 3948.11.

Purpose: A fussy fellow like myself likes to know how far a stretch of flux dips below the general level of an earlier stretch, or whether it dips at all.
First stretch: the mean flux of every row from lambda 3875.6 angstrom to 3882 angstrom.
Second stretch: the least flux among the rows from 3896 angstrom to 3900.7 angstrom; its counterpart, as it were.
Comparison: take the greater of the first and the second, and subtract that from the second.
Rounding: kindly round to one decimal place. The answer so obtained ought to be -2.0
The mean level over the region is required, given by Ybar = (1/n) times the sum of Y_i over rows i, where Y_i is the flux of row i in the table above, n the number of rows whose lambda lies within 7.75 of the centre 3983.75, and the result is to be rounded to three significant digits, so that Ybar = 21.0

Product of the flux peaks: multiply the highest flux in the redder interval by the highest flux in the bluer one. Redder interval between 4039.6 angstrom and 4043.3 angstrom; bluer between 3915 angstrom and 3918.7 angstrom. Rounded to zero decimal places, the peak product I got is 484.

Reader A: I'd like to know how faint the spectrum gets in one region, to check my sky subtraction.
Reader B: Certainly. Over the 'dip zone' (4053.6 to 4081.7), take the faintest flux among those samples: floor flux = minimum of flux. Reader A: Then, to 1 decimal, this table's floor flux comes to 11.9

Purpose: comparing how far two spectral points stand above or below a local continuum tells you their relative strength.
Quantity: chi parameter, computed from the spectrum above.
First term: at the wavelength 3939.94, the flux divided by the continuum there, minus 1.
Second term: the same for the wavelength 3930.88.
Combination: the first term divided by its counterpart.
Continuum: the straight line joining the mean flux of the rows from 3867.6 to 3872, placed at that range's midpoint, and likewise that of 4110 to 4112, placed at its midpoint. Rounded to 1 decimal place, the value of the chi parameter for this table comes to 0.9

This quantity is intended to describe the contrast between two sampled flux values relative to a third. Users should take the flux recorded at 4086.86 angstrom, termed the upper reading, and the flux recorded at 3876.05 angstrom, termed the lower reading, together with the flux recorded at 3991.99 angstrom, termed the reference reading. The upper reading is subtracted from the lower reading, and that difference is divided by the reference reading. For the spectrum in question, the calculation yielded 0.17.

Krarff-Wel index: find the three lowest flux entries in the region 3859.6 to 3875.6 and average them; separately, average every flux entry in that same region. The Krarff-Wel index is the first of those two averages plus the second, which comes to 41.0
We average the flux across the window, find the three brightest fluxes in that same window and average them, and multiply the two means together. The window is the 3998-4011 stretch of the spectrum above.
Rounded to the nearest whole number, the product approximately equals 440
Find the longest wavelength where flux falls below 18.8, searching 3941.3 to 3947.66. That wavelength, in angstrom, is 3943.57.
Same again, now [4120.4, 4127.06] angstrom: 4126.58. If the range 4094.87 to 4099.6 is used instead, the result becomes 4099.11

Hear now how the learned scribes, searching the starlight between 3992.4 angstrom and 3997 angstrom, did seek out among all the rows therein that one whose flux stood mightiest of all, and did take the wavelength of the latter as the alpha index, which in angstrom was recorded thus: 3993.83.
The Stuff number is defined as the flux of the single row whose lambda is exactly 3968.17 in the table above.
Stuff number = 18.5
